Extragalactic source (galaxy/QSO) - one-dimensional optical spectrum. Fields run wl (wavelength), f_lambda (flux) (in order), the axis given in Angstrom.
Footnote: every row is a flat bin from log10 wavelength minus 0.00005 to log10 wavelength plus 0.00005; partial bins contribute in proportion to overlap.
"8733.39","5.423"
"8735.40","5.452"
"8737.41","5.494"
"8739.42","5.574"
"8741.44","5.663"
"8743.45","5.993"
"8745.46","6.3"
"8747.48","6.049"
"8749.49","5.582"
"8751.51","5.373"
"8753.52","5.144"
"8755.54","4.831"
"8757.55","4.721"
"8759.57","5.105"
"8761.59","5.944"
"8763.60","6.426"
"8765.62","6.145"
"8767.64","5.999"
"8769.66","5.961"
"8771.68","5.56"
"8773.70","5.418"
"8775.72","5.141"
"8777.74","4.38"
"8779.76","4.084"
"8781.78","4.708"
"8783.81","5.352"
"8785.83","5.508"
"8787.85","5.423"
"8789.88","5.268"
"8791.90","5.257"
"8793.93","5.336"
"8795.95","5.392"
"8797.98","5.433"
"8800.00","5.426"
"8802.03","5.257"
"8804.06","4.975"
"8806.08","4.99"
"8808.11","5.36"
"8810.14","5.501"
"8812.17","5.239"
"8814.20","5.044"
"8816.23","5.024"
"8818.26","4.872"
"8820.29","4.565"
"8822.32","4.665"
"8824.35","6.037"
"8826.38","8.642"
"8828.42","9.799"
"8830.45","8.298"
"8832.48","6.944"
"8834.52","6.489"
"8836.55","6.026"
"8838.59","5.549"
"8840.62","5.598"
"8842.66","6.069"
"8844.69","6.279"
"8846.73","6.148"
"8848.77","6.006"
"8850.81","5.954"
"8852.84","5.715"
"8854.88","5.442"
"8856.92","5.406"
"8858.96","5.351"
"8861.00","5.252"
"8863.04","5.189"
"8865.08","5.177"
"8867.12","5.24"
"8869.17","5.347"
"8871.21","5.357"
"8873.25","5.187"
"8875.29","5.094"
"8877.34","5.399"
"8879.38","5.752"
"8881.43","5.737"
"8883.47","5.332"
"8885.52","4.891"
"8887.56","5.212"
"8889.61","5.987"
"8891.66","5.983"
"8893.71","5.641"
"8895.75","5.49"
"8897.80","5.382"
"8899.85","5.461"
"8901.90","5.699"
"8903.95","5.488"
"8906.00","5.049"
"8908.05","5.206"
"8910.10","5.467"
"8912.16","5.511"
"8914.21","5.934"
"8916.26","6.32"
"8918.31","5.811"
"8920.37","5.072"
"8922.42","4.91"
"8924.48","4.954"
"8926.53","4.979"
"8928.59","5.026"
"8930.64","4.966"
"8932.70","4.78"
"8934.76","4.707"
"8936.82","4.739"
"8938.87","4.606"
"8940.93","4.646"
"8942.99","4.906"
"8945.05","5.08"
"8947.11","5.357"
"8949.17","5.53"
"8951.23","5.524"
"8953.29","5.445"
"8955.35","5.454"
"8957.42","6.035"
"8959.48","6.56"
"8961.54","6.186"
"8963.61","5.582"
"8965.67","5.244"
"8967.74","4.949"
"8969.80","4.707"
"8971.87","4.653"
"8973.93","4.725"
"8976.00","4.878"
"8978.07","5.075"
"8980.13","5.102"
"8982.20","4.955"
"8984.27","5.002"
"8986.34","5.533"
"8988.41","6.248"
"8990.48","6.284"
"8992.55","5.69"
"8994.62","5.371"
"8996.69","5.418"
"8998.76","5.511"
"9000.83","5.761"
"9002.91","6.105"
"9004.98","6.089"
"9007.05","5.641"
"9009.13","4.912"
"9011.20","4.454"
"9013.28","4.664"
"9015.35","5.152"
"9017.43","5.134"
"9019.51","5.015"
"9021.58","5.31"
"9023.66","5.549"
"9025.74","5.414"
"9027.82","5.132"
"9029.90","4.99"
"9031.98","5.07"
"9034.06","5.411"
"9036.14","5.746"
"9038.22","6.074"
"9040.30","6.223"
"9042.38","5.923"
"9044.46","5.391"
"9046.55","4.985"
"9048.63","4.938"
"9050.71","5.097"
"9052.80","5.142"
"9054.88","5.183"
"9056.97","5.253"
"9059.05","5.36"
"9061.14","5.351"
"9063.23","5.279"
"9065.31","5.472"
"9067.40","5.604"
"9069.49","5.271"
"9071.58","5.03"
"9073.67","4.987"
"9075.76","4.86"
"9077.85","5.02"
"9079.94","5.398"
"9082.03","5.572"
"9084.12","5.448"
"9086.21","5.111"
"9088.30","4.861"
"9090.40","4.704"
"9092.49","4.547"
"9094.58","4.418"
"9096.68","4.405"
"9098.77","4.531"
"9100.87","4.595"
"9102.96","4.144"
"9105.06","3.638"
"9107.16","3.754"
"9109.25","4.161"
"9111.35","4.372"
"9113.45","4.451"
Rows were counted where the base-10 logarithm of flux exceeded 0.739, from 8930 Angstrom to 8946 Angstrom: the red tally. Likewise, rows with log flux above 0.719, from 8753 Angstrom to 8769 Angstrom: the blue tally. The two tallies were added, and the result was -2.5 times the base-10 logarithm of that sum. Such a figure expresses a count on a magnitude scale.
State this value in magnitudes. -1.51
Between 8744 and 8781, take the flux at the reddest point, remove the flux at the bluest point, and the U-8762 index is -2.2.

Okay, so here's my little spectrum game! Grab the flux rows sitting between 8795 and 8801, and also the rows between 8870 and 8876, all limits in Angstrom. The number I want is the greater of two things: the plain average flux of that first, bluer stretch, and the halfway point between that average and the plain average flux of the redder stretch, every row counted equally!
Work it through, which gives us 5.4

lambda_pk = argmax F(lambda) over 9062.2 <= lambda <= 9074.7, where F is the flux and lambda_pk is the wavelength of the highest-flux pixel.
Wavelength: 9067.40 Angstrom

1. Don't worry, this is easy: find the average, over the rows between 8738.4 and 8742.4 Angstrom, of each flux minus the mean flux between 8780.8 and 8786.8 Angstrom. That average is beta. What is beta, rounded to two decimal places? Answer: 0.43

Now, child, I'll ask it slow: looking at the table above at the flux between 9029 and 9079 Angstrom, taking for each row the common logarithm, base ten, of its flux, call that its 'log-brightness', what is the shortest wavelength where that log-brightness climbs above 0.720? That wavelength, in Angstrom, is 9034.06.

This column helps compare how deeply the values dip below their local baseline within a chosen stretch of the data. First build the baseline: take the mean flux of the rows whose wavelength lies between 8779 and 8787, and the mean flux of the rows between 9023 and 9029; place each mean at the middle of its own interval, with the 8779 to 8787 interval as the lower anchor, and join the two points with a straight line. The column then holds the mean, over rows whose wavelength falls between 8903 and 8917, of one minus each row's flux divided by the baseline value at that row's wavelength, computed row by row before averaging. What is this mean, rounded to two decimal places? -0.08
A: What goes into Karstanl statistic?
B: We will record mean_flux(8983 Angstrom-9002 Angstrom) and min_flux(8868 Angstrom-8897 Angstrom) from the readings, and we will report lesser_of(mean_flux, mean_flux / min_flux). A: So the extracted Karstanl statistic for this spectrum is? 1.15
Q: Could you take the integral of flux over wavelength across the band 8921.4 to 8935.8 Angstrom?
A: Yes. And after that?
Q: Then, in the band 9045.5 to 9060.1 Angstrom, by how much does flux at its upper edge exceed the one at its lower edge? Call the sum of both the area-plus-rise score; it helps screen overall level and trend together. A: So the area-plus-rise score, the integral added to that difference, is 70.9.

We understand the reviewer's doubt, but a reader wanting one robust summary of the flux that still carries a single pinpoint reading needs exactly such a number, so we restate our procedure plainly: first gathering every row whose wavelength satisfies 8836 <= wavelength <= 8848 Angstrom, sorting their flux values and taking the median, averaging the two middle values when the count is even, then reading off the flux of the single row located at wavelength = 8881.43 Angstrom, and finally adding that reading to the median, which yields 11.8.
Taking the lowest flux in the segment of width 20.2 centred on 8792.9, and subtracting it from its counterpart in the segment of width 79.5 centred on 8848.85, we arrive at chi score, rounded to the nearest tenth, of -0.7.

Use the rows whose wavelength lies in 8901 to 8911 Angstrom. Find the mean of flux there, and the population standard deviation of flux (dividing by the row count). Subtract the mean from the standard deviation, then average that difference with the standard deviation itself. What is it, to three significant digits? -2.46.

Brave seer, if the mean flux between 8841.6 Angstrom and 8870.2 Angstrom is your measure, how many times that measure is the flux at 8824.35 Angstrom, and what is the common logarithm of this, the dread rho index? 0.032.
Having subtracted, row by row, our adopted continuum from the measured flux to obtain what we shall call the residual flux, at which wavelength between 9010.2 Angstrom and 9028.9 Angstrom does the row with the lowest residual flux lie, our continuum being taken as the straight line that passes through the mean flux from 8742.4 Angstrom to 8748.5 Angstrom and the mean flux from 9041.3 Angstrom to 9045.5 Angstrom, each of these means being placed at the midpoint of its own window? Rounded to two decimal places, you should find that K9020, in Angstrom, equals 9011.20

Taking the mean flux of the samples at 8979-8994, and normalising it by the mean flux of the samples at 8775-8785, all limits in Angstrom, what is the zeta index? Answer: 1.17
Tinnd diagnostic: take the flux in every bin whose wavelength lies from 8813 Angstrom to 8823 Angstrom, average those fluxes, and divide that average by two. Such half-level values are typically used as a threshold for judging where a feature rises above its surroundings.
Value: 2.42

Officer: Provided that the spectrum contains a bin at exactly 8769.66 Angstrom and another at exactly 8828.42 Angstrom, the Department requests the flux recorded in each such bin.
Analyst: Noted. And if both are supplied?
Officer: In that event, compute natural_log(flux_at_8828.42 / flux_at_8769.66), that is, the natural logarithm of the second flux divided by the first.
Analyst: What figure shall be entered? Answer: 0.50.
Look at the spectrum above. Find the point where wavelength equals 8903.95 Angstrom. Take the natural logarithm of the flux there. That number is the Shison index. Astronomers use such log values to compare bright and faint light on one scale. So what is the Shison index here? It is 1.70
